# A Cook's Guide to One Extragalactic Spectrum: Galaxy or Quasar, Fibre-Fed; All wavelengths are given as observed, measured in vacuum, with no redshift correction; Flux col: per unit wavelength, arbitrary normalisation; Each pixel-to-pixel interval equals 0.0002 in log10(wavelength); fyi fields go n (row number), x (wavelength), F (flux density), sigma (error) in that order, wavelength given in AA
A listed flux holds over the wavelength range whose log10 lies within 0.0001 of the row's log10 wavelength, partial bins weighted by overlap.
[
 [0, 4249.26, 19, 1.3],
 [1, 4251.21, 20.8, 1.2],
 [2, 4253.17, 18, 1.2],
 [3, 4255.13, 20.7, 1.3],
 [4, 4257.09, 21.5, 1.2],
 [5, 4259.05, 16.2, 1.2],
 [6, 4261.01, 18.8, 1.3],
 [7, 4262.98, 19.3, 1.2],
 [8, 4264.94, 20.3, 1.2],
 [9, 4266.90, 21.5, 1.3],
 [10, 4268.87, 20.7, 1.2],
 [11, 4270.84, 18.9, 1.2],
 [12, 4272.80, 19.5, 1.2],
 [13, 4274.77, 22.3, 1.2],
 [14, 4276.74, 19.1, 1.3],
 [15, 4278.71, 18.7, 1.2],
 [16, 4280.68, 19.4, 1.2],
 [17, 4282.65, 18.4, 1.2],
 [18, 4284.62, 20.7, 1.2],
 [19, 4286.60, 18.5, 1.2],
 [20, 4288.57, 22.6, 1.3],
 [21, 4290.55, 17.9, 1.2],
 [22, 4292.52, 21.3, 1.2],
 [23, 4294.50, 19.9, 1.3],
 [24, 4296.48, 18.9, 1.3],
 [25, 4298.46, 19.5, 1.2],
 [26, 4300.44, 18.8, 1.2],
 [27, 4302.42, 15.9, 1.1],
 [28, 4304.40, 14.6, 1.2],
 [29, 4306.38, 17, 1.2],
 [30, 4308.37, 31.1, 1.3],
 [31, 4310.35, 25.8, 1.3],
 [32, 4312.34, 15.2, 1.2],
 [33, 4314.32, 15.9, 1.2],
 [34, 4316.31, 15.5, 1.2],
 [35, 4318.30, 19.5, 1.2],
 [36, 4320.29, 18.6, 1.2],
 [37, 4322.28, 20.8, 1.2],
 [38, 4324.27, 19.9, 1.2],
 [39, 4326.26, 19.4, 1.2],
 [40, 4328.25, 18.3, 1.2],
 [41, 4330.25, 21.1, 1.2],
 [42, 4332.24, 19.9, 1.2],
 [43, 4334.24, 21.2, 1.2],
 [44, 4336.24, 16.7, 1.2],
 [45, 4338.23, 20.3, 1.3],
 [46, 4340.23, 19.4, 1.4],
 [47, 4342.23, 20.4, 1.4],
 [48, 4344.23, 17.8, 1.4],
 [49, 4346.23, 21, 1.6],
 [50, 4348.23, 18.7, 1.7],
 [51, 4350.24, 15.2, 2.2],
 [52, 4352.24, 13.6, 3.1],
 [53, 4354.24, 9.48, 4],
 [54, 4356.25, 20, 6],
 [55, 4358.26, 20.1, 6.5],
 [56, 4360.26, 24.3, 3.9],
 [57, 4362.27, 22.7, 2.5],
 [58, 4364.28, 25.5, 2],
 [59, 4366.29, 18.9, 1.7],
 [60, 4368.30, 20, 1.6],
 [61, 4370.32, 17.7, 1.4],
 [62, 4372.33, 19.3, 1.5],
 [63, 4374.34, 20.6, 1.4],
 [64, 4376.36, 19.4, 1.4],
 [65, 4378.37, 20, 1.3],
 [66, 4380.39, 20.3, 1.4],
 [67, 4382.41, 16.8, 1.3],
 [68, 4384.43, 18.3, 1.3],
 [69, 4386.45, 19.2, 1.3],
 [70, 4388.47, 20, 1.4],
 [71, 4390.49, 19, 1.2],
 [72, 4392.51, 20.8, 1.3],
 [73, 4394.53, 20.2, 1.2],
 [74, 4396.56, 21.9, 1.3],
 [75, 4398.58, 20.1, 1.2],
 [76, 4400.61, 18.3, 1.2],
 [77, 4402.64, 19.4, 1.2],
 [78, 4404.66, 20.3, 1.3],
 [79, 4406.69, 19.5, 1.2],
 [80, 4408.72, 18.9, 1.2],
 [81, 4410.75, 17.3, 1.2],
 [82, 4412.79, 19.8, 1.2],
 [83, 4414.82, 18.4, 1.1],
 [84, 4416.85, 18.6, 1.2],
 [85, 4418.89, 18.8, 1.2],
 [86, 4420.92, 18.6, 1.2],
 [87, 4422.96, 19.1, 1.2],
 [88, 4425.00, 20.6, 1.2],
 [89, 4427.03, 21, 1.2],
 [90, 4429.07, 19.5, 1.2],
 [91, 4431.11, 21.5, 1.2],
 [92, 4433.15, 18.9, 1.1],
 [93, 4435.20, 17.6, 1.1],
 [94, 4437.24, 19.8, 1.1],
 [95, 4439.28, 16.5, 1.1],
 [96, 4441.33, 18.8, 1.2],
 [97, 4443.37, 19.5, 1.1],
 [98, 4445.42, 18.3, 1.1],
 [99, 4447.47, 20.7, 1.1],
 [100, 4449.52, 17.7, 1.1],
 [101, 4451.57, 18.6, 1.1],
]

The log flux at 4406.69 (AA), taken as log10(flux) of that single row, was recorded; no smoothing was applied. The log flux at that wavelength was 1.29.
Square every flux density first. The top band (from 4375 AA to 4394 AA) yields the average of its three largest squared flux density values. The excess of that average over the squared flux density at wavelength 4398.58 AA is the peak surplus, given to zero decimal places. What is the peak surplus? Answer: 11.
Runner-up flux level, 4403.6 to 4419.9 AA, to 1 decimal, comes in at 19.8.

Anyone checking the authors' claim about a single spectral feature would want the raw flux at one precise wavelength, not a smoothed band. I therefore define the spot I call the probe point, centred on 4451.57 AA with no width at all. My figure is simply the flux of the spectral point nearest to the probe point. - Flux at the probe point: 18.6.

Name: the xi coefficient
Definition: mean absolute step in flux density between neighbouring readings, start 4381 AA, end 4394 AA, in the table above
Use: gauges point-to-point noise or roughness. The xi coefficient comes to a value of 1.2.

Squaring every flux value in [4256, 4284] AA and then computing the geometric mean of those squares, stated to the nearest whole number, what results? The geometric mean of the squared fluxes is 382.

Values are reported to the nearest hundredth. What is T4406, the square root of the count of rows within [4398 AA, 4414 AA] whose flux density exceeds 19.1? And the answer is 2.24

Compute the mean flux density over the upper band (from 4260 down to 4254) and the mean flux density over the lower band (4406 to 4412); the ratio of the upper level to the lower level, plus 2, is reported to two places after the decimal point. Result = 3.05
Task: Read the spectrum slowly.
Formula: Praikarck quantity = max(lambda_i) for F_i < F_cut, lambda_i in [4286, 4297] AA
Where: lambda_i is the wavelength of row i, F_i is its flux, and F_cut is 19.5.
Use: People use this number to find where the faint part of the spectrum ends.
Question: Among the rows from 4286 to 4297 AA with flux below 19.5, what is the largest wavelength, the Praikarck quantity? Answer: 4296.48 AA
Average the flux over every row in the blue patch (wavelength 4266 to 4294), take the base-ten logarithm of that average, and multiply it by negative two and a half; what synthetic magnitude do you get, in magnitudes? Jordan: -3.25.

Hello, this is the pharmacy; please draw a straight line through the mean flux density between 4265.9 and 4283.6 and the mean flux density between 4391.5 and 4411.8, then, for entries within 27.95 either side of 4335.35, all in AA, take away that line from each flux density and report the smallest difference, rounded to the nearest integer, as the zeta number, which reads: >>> -10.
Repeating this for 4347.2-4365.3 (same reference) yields -10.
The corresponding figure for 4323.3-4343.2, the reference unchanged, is -3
